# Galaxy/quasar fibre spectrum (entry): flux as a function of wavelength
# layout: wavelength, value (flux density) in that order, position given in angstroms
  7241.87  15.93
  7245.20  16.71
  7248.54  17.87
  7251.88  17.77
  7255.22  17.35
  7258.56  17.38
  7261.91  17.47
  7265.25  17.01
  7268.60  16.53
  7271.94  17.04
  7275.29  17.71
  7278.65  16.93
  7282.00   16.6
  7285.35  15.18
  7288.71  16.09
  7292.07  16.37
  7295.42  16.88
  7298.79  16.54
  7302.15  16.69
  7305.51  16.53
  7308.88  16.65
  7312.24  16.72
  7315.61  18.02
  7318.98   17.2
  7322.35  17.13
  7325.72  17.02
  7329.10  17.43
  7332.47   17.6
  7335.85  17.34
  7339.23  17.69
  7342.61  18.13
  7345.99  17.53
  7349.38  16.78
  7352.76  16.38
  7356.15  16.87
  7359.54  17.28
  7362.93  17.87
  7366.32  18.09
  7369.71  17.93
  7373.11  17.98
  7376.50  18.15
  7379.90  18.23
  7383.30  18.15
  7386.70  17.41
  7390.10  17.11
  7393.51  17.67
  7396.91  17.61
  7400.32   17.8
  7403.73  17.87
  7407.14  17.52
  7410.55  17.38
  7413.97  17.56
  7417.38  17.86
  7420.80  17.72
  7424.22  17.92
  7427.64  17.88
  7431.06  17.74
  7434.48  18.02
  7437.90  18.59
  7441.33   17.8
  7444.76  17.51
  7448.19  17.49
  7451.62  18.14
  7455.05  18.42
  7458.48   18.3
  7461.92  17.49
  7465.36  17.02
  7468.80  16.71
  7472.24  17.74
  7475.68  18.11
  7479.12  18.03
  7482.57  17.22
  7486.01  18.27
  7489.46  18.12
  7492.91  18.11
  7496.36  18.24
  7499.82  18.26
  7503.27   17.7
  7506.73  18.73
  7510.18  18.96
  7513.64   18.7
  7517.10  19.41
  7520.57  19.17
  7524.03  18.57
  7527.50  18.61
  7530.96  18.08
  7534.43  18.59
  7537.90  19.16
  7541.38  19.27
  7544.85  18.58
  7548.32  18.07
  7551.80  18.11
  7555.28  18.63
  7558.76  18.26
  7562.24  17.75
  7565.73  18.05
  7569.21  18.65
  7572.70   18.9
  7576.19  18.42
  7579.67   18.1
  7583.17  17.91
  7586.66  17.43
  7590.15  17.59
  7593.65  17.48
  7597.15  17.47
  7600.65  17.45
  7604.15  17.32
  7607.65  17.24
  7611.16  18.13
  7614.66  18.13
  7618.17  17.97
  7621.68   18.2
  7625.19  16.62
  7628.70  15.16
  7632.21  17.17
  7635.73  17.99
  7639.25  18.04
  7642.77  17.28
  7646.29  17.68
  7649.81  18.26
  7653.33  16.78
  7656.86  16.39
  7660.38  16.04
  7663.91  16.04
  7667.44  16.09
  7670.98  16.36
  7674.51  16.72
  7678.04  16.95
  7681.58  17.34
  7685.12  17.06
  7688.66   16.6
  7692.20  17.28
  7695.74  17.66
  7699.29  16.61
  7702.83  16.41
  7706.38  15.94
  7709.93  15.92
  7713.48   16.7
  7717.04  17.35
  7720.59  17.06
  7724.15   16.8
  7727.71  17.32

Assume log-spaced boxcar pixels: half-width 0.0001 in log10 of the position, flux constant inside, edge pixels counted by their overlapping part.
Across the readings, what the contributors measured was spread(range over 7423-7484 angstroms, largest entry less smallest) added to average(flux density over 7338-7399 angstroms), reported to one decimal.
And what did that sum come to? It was 19.5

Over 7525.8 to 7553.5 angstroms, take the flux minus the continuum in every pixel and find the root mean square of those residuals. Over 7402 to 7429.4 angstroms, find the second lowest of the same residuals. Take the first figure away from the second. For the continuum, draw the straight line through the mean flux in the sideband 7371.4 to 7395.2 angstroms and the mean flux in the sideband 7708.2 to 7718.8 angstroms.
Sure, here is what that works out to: -1.6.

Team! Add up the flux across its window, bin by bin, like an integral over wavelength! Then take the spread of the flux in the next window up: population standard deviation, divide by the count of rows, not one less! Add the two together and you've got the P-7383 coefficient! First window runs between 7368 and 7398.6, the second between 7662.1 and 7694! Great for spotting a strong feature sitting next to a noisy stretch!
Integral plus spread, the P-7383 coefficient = 545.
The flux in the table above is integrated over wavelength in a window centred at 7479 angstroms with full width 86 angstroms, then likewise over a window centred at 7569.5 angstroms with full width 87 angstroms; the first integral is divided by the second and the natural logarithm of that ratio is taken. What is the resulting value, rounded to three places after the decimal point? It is -0.014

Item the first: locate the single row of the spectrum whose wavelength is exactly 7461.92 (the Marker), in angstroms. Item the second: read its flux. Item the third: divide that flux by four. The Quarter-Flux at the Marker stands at 4.37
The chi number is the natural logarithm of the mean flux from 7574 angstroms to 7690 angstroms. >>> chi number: 2.85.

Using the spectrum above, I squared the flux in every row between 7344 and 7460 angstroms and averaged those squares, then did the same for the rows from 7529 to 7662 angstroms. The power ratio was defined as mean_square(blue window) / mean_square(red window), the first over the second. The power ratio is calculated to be 0.99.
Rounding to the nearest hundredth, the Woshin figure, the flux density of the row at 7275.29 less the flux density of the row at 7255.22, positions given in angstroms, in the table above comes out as 0.36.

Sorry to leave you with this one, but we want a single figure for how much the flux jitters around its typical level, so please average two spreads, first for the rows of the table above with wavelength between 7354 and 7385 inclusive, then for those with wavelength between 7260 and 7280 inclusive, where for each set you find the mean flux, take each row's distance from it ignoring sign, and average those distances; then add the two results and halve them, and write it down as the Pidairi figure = 0.33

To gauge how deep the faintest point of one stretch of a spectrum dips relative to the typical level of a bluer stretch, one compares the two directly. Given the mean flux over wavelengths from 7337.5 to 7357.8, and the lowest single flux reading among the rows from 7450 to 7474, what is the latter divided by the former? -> 0.97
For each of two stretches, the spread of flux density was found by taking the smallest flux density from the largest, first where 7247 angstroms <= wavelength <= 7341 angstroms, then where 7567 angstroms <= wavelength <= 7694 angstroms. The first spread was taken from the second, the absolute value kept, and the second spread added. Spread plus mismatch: 4.64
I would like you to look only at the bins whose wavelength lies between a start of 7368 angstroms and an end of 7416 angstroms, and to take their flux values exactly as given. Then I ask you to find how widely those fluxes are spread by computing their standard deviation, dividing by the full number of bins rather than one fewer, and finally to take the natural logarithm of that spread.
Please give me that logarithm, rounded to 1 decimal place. -1.1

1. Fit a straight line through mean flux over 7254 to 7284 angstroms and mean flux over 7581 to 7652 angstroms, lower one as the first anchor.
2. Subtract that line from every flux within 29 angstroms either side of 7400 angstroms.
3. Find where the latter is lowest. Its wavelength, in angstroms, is 7390.10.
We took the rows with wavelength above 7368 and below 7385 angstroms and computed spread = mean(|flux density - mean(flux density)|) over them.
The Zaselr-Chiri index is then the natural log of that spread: -2.2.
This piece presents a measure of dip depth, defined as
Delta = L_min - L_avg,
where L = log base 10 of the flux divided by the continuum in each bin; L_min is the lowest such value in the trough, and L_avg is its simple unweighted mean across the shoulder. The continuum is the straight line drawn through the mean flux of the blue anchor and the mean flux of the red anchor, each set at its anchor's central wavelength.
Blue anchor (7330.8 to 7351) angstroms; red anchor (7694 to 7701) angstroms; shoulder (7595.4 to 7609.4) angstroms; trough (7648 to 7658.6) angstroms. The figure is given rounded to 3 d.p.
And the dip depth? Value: -0.024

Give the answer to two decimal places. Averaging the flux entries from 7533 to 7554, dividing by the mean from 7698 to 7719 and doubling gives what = 2.26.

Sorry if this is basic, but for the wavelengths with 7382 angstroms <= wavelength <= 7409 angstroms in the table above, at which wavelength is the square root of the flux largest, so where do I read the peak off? 7383.30 angstroms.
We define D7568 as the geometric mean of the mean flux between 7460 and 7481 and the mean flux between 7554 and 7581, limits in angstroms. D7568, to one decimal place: 17.9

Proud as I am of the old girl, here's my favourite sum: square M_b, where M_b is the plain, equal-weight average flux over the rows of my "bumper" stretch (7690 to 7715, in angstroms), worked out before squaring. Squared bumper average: 277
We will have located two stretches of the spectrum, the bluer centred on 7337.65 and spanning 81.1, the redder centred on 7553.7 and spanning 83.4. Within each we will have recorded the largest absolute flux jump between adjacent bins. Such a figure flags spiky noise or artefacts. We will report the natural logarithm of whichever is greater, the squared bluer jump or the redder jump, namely 0.5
